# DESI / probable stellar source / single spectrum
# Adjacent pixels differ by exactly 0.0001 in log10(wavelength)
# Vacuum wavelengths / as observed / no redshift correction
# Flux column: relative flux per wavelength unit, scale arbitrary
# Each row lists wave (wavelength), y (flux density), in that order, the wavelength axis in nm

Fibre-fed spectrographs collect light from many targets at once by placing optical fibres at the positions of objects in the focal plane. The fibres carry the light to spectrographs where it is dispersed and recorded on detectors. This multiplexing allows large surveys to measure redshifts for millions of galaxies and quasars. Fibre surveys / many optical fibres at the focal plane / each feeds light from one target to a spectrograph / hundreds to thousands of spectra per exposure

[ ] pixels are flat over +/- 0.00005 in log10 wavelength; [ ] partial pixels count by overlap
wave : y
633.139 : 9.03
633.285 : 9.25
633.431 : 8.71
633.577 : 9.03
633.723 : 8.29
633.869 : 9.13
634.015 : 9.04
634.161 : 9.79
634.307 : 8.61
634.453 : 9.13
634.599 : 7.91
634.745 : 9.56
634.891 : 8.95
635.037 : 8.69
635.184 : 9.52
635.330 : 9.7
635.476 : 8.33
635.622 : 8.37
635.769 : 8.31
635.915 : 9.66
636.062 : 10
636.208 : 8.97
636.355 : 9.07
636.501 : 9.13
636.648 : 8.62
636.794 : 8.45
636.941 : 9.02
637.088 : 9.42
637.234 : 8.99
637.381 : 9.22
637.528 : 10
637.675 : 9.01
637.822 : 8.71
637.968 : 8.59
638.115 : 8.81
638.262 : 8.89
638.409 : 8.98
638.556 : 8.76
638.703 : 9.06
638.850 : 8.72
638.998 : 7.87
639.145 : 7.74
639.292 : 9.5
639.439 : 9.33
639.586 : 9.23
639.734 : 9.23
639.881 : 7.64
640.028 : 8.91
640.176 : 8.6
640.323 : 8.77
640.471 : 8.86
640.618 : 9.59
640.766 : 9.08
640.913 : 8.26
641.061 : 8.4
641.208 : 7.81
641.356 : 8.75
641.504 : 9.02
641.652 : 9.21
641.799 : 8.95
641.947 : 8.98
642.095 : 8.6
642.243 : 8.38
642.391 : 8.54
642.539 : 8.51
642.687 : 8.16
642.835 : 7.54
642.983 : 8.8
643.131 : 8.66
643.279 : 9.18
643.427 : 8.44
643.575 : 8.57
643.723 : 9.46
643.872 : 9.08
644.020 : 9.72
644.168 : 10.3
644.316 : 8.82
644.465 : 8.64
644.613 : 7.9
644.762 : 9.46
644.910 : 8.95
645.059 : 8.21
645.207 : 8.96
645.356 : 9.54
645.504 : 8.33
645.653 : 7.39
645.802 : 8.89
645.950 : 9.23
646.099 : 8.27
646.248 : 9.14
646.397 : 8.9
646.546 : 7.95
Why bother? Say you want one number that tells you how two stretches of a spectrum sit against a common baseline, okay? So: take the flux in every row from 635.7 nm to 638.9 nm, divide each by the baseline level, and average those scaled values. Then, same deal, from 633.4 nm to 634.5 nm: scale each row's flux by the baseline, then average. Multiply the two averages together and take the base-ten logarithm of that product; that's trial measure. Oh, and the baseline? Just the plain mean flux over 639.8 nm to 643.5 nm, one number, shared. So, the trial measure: 0.036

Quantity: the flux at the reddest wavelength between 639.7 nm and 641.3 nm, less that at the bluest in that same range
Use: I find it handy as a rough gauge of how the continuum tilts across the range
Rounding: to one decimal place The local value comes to -1.4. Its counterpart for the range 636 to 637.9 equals -1.3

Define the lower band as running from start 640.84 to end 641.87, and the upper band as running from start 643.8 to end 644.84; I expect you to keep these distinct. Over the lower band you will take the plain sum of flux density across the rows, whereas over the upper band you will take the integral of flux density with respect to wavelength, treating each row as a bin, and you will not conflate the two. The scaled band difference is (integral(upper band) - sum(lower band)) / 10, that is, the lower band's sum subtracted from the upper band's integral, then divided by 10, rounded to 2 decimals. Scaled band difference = -5.09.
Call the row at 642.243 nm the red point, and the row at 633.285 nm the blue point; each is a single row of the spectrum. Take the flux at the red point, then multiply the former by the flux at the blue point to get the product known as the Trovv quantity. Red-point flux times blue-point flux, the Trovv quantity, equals 78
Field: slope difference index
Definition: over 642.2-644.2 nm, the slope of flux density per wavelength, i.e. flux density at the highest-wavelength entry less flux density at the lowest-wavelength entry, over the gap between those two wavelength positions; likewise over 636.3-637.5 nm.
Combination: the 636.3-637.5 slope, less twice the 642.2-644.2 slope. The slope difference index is -1.8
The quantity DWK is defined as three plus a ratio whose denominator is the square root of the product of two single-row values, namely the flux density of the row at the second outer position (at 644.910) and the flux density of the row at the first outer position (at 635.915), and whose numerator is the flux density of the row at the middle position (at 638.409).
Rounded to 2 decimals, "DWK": 3.97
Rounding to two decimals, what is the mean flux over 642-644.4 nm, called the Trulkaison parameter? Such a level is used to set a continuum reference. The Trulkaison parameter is 8.80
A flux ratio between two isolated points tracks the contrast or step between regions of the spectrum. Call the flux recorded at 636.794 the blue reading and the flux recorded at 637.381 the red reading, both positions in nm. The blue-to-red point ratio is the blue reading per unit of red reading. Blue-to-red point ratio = 0.92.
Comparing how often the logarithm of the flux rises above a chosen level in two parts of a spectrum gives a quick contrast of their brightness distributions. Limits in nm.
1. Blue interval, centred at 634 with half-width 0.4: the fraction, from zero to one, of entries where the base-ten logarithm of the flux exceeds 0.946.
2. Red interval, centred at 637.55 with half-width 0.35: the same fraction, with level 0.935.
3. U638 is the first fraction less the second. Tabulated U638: -0.40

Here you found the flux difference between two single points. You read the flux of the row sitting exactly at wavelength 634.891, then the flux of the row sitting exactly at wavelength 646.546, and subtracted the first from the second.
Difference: -1.0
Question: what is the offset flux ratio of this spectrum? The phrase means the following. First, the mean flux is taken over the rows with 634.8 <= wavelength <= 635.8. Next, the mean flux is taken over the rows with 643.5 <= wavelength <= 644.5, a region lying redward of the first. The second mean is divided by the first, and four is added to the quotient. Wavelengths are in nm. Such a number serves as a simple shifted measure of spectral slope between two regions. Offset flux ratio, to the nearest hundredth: 5.04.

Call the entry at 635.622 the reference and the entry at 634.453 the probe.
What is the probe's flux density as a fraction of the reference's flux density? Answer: 1.09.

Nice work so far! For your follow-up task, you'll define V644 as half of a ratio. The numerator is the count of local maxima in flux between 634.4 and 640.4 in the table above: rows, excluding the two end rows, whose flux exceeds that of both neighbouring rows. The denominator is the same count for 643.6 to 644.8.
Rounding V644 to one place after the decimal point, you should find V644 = 5.5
